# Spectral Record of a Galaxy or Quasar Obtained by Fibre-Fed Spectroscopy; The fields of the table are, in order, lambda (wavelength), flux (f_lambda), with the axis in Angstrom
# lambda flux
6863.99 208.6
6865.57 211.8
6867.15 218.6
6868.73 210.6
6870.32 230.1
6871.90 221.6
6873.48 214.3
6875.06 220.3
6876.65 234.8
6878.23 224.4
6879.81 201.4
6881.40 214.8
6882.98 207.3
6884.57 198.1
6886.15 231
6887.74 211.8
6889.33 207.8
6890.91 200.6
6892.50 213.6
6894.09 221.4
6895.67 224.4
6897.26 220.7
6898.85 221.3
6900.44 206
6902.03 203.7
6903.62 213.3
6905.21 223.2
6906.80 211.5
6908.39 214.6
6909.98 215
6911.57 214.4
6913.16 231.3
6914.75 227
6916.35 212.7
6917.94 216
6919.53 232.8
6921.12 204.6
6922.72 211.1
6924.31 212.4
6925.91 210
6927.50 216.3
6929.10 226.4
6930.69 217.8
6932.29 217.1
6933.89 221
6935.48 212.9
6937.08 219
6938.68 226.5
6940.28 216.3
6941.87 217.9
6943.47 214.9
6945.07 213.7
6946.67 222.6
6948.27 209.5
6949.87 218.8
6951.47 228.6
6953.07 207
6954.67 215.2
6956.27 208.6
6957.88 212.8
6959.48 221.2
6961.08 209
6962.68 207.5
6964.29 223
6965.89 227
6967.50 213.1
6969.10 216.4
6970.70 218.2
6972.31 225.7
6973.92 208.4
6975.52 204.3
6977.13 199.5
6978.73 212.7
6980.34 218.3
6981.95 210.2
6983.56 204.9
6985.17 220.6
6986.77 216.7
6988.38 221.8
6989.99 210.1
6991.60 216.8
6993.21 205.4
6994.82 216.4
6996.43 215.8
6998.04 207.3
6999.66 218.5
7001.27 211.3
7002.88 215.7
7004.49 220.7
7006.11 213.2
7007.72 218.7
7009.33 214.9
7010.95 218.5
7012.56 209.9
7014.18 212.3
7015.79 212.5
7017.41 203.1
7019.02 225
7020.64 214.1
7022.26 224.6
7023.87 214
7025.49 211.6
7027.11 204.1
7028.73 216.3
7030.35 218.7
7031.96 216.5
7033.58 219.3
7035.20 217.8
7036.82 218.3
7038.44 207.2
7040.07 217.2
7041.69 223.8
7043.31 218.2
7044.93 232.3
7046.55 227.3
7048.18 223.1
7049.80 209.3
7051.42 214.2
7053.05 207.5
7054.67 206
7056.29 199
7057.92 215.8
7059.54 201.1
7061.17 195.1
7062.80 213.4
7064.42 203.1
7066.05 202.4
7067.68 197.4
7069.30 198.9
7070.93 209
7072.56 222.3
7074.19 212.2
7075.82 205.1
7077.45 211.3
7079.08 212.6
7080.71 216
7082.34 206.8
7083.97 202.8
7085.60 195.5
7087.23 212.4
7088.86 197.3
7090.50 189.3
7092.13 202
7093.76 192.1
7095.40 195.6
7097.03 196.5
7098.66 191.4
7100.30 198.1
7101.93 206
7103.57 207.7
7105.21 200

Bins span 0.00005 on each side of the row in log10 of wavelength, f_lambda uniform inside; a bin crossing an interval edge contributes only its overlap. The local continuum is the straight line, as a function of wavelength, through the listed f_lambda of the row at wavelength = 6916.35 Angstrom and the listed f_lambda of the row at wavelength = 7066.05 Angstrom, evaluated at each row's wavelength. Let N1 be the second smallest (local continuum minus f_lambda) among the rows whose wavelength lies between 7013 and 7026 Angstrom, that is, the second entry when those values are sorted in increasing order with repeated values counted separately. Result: -19.2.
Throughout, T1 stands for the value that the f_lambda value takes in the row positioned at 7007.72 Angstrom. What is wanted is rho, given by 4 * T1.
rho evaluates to 875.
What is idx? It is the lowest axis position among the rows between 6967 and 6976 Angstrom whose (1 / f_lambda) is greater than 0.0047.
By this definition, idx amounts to 6973.92 Angstrom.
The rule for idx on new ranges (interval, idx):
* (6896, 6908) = 6900.44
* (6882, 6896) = 6882.98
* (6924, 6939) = 6924.31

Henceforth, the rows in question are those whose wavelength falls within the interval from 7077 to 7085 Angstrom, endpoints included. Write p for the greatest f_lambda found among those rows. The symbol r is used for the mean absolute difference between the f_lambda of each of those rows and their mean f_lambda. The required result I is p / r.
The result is 53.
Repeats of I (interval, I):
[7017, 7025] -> 33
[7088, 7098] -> 64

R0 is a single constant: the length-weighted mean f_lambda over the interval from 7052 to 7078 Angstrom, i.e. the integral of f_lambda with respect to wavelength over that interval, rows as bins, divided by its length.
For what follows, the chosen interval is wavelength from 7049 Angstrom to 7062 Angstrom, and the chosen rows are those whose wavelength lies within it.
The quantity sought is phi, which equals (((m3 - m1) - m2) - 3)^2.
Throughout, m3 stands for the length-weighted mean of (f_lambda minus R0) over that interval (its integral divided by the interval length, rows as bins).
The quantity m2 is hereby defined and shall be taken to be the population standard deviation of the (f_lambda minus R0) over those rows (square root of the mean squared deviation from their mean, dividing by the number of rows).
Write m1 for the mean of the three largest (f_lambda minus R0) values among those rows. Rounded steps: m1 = 7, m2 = 6.8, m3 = 0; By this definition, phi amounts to 285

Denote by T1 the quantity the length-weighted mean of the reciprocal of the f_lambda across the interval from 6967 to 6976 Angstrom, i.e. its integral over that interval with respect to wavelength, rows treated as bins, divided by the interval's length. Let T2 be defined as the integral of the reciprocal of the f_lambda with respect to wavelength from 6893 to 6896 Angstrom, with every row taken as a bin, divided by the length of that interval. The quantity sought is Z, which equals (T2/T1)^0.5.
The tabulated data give 0.98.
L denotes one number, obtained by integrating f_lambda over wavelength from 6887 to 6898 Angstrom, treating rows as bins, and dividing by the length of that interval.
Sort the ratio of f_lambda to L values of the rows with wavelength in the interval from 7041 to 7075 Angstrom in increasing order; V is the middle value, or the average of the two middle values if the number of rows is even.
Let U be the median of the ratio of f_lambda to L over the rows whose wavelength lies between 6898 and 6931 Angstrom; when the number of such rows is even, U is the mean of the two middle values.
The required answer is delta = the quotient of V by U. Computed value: 0.98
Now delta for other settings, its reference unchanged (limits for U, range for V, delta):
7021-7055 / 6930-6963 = 1.00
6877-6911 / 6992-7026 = 1.00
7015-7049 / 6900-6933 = 0.99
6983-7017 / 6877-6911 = 0.99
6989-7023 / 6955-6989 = 0.99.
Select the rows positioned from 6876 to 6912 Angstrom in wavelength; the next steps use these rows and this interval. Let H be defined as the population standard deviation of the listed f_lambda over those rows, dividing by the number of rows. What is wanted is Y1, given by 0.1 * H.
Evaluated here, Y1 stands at 0.94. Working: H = 9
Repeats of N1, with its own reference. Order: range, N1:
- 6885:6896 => -10.3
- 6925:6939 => -14.6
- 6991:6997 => -9.1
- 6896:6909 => -7.4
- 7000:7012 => -12.3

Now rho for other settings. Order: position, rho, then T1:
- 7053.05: 830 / 207.5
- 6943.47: 860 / 214.9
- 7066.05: 810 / 202.4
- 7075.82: 820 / 205.1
